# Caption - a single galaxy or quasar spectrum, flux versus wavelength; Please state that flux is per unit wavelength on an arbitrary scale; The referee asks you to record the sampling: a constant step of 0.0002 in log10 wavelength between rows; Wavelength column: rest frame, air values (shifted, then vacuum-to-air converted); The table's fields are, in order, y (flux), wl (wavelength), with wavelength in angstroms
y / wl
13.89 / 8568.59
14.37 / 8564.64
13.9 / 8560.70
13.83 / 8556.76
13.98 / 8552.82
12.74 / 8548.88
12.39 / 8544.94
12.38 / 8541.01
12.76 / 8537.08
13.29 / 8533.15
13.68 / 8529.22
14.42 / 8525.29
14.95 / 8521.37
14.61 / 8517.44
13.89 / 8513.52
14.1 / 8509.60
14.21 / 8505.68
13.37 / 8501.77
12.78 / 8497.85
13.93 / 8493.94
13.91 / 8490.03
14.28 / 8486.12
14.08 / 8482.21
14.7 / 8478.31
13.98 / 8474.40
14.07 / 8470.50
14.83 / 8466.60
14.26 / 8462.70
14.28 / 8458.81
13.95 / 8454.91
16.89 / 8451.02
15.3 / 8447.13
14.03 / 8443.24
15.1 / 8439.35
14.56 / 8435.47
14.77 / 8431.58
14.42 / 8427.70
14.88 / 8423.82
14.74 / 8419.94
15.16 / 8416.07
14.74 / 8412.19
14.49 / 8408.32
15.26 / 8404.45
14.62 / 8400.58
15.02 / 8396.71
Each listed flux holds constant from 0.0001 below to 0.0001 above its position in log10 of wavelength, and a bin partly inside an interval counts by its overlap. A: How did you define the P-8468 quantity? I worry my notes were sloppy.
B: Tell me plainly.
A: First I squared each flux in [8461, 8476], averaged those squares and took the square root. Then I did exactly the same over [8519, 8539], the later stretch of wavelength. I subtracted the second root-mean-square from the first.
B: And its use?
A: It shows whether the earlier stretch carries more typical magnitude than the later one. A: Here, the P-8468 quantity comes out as 0.4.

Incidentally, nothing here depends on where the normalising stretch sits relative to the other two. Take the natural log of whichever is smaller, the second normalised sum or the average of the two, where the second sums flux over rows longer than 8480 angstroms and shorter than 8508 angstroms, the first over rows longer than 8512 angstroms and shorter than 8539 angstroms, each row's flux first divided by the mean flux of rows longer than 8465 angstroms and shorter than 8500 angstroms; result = 1.93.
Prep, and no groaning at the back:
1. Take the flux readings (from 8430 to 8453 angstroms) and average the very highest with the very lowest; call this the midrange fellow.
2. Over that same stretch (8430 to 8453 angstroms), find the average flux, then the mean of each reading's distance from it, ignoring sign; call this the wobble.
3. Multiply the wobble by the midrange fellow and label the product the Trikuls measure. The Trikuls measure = 10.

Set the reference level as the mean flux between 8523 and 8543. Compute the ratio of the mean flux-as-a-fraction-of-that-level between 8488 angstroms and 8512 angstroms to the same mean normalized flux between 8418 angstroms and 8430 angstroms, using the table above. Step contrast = 0.934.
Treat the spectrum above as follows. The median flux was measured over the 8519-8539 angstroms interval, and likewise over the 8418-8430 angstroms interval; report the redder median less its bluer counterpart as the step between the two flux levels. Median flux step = -1.1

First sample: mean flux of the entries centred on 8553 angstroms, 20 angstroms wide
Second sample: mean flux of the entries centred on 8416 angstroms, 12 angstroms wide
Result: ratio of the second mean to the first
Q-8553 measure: 1.11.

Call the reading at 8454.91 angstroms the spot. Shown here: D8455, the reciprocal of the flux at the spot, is 0.072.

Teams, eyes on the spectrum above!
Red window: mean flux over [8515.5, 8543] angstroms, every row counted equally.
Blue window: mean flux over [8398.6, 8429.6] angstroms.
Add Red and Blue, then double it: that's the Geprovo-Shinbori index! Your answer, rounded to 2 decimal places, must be 57.03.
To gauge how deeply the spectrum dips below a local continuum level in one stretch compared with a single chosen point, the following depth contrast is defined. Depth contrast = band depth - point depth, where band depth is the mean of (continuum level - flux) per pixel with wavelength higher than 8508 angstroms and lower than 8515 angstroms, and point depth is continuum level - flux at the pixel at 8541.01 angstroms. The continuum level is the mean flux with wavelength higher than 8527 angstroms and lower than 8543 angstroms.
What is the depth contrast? -1.6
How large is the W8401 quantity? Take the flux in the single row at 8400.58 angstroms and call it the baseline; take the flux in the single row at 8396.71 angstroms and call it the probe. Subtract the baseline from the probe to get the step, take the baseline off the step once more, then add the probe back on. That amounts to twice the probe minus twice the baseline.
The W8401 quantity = 1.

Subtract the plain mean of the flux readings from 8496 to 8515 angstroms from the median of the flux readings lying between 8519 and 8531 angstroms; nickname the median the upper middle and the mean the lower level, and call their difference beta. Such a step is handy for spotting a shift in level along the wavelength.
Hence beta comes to 0.75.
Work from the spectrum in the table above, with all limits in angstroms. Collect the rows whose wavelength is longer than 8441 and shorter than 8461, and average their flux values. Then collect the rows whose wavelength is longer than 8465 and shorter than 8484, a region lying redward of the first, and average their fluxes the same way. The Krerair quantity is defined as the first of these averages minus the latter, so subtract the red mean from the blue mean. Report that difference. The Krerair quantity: 0.6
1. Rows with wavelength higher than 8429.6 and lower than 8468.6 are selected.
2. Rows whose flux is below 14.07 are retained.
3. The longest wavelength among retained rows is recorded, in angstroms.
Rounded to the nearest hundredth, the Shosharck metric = 8454.91 angstroms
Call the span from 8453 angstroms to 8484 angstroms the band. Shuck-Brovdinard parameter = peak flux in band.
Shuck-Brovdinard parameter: 14.83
